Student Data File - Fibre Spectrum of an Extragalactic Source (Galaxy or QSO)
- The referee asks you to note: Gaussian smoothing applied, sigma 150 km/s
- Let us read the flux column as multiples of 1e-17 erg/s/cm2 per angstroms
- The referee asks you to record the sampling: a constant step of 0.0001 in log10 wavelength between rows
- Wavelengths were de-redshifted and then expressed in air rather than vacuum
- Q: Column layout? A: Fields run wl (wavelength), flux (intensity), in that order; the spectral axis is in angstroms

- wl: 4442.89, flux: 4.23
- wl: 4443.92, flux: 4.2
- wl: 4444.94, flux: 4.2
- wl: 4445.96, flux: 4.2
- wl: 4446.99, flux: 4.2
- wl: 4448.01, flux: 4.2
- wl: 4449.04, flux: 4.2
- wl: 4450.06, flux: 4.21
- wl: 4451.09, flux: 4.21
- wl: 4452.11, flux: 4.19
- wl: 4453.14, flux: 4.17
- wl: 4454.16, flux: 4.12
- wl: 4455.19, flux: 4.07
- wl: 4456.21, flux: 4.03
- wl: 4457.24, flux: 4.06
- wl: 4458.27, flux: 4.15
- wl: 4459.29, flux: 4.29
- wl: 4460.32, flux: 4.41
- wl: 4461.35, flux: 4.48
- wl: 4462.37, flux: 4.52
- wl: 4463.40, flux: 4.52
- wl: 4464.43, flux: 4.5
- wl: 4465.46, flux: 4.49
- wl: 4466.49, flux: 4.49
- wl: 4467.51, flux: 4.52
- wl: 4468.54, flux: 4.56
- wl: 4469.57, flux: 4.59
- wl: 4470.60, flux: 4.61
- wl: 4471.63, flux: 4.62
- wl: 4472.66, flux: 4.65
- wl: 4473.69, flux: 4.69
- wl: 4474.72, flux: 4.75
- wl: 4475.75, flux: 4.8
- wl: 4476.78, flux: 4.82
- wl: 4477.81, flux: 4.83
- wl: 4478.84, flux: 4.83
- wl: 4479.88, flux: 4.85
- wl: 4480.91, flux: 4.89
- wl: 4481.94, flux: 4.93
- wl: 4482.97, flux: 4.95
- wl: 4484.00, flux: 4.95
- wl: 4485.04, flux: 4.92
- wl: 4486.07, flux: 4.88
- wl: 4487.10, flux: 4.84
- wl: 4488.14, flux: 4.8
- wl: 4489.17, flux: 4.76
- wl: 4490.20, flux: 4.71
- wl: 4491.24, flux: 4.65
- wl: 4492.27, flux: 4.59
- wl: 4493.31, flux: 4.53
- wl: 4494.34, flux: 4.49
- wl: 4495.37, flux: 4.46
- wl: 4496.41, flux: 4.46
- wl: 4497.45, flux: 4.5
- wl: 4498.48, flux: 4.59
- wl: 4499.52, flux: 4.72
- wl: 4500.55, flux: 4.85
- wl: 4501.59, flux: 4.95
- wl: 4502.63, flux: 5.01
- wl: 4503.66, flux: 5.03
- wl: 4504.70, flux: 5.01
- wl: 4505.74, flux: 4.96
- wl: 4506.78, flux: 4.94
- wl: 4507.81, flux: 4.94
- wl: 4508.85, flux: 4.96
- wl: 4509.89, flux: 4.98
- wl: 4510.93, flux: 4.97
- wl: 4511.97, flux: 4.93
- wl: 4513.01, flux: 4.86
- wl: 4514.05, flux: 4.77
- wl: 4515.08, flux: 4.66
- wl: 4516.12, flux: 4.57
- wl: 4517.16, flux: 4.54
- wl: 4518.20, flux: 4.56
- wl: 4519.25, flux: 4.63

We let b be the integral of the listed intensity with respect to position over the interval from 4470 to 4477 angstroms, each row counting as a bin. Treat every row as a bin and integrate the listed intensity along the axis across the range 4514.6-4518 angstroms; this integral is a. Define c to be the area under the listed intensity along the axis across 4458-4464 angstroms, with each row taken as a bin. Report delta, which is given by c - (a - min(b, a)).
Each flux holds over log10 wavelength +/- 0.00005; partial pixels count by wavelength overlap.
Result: 26.5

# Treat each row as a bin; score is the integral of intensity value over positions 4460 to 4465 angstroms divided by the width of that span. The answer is 4.5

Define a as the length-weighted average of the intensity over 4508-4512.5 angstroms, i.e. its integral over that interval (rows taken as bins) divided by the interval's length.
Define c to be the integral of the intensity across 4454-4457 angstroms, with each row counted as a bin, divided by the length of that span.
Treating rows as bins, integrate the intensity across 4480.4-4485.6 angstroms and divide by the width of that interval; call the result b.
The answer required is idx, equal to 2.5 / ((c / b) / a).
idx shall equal 15.0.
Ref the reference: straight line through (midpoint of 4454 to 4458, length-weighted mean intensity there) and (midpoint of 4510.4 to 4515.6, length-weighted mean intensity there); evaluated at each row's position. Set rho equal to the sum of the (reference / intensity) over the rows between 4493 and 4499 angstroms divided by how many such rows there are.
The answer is 1.02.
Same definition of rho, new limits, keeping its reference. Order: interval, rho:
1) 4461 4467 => 0.93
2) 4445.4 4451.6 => 0.94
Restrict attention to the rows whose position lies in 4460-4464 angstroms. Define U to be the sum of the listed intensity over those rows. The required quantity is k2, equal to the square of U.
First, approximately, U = 17.9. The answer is 321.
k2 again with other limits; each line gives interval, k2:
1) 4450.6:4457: 615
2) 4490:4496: 752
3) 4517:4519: 83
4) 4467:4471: 334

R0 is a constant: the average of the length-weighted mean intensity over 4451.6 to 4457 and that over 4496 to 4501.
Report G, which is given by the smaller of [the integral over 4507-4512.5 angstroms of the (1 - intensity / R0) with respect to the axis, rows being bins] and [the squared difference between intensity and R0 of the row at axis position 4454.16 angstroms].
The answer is -0.7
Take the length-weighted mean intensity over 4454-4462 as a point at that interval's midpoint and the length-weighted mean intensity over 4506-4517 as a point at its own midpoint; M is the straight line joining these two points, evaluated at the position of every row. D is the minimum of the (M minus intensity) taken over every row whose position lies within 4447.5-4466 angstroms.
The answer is -0.26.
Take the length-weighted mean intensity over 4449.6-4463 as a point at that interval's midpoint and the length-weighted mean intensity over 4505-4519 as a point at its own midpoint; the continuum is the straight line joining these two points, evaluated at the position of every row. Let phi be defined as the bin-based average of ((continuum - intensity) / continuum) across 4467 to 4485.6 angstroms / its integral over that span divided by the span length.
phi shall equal -0.073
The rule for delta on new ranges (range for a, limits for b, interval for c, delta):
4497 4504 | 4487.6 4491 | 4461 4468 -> 14.0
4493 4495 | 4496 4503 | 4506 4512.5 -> 32.2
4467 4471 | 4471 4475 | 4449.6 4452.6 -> 12.6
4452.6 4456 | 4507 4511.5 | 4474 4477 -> 14.3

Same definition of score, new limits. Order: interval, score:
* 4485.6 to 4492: 4.8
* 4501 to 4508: 5.0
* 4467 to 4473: 4.6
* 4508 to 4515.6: 4.9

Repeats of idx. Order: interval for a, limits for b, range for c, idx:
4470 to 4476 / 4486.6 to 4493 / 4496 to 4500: 12.1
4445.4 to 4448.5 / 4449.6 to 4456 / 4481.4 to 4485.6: 8.8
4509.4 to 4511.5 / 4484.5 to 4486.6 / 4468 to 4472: 13.2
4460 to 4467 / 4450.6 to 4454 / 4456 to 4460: 11.3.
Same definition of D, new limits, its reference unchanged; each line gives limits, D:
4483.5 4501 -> -0.43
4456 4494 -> -0.44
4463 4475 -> -0.34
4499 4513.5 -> -0.27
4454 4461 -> -0.17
